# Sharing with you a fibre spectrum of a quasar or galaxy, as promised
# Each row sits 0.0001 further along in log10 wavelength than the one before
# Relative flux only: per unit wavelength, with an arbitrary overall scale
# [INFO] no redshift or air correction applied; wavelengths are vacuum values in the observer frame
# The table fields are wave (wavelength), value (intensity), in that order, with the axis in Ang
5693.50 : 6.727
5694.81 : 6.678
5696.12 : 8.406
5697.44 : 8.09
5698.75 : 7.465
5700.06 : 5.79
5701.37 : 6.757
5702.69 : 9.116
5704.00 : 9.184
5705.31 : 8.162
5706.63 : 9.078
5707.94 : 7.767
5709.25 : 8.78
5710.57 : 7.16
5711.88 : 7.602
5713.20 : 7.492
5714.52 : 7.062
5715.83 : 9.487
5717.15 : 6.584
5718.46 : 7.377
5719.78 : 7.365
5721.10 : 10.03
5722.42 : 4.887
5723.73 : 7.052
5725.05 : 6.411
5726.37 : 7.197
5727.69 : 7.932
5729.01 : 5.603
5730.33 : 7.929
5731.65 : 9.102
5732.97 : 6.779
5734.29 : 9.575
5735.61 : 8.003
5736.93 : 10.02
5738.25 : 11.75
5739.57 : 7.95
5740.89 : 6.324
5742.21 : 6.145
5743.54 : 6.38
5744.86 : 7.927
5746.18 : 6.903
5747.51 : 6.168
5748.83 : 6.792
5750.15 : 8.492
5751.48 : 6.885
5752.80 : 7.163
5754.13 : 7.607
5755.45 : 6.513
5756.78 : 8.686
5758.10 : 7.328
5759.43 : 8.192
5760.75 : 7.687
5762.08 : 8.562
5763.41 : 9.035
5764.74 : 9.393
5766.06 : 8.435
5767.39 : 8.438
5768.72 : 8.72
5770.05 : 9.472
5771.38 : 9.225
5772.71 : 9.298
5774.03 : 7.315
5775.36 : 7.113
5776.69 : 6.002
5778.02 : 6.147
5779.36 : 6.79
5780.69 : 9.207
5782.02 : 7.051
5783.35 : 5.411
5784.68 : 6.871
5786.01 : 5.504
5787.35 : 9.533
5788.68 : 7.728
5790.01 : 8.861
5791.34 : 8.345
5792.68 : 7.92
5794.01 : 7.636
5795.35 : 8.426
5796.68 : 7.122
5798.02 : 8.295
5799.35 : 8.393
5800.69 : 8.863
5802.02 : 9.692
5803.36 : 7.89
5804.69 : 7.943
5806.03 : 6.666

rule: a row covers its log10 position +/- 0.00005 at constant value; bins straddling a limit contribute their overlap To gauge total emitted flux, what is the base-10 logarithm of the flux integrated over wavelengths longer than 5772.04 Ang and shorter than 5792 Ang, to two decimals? 2.17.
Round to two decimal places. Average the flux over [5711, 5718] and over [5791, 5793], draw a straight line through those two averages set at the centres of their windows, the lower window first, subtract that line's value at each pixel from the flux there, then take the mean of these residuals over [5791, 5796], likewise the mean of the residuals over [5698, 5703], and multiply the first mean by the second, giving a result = 0.02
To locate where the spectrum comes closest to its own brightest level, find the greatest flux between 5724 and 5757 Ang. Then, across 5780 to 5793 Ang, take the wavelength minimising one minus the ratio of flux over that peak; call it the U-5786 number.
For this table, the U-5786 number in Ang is 5787.35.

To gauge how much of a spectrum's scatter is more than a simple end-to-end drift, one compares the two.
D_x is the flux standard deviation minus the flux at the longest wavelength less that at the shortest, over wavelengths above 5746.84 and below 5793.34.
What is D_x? -1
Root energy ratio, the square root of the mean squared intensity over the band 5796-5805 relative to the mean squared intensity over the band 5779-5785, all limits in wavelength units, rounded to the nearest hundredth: 1.16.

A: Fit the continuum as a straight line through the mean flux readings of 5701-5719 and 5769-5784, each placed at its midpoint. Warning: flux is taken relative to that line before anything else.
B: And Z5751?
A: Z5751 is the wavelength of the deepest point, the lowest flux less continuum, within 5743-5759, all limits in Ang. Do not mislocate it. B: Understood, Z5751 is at 5747.51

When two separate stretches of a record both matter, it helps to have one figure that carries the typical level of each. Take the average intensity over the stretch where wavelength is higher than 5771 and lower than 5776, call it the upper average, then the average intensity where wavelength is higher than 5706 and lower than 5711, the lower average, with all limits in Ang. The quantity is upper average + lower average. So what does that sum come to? 16.4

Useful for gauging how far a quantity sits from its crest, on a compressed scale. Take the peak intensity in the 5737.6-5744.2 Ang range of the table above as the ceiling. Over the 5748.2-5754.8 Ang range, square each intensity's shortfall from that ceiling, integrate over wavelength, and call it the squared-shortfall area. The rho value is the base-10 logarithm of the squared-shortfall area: 2.11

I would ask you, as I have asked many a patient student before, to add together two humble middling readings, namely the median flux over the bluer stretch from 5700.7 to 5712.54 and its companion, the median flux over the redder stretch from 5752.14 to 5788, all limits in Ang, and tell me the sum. 15.8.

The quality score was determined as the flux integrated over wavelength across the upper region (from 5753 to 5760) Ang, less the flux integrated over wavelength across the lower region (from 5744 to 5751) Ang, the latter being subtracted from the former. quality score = 2.8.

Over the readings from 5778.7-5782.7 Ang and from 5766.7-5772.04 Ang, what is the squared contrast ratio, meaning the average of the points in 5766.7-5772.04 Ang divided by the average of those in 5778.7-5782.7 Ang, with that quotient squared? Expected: 1.4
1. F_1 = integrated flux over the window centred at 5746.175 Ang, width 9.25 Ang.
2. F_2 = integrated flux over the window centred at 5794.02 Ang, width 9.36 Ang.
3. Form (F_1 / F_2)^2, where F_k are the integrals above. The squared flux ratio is 0.73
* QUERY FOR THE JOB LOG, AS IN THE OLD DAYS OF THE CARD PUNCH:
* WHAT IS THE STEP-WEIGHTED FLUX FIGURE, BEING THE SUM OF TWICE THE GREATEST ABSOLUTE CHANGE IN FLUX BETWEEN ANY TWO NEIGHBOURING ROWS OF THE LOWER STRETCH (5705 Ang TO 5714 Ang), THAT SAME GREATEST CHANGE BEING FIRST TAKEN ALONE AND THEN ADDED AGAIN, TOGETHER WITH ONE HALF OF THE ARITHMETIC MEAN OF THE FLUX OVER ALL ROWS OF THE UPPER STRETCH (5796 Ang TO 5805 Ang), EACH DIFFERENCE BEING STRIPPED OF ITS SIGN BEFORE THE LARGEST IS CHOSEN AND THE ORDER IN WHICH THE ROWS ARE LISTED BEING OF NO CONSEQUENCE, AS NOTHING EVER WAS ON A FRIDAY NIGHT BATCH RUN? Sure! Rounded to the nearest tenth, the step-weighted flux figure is 7.4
